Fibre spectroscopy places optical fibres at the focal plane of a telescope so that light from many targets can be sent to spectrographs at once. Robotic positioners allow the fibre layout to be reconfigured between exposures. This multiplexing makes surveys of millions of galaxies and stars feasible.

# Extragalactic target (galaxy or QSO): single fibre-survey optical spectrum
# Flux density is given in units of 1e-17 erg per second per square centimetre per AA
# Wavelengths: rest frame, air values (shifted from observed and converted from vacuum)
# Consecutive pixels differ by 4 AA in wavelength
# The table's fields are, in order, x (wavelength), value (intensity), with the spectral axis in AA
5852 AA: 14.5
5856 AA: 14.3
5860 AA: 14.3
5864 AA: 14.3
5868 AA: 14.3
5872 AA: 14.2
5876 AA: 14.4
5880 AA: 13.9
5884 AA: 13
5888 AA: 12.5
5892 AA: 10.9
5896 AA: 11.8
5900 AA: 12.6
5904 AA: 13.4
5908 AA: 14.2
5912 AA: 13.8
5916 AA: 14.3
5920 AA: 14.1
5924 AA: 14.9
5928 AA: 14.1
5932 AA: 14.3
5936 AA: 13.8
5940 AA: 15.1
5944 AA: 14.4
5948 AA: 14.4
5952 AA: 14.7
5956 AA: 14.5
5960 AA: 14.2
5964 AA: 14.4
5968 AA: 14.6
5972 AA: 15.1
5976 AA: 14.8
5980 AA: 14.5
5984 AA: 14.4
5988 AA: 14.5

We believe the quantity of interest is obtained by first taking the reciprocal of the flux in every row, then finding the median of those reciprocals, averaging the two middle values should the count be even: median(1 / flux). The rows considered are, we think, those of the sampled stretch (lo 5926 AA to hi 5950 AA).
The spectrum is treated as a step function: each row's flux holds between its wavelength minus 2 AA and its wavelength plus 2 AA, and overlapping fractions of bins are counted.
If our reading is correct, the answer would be 0.0697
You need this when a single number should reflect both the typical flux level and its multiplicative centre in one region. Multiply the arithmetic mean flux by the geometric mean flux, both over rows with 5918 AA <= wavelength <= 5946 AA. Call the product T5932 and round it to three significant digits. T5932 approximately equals 207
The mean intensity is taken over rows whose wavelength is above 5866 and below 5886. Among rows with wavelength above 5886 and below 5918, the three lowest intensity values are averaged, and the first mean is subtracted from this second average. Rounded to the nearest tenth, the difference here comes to -2.2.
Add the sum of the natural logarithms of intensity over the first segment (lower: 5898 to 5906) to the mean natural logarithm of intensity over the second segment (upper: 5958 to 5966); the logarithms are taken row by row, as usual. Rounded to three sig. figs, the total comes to 7.79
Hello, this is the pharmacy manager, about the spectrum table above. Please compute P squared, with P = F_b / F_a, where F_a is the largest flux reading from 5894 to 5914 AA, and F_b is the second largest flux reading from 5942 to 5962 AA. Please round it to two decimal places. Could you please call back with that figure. 1.04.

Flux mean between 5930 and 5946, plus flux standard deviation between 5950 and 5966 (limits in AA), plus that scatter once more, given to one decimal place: 14.8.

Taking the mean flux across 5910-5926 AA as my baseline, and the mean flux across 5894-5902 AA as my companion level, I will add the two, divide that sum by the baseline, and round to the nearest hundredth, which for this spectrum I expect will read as 1.85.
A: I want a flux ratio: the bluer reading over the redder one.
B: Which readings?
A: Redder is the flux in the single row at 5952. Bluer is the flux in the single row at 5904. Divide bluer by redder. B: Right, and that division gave 0.91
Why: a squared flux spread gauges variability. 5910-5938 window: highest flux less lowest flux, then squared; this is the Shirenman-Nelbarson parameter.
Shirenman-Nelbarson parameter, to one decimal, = 1.2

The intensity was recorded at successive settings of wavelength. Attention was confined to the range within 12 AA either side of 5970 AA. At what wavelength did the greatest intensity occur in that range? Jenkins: 5972 AA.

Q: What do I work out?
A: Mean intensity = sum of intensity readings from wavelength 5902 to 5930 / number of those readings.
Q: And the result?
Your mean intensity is 14.1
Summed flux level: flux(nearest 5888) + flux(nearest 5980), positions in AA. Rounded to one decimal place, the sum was 27.0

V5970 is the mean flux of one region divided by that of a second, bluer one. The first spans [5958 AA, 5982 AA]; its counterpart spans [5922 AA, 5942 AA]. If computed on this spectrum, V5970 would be 1.01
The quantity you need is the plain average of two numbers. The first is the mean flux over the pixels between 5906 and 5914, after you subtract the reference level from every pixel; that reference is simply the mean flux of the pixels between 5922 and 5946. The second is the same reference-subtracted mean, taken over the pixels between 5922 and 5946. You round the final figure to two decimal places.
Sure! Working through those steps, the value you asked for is -0.22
